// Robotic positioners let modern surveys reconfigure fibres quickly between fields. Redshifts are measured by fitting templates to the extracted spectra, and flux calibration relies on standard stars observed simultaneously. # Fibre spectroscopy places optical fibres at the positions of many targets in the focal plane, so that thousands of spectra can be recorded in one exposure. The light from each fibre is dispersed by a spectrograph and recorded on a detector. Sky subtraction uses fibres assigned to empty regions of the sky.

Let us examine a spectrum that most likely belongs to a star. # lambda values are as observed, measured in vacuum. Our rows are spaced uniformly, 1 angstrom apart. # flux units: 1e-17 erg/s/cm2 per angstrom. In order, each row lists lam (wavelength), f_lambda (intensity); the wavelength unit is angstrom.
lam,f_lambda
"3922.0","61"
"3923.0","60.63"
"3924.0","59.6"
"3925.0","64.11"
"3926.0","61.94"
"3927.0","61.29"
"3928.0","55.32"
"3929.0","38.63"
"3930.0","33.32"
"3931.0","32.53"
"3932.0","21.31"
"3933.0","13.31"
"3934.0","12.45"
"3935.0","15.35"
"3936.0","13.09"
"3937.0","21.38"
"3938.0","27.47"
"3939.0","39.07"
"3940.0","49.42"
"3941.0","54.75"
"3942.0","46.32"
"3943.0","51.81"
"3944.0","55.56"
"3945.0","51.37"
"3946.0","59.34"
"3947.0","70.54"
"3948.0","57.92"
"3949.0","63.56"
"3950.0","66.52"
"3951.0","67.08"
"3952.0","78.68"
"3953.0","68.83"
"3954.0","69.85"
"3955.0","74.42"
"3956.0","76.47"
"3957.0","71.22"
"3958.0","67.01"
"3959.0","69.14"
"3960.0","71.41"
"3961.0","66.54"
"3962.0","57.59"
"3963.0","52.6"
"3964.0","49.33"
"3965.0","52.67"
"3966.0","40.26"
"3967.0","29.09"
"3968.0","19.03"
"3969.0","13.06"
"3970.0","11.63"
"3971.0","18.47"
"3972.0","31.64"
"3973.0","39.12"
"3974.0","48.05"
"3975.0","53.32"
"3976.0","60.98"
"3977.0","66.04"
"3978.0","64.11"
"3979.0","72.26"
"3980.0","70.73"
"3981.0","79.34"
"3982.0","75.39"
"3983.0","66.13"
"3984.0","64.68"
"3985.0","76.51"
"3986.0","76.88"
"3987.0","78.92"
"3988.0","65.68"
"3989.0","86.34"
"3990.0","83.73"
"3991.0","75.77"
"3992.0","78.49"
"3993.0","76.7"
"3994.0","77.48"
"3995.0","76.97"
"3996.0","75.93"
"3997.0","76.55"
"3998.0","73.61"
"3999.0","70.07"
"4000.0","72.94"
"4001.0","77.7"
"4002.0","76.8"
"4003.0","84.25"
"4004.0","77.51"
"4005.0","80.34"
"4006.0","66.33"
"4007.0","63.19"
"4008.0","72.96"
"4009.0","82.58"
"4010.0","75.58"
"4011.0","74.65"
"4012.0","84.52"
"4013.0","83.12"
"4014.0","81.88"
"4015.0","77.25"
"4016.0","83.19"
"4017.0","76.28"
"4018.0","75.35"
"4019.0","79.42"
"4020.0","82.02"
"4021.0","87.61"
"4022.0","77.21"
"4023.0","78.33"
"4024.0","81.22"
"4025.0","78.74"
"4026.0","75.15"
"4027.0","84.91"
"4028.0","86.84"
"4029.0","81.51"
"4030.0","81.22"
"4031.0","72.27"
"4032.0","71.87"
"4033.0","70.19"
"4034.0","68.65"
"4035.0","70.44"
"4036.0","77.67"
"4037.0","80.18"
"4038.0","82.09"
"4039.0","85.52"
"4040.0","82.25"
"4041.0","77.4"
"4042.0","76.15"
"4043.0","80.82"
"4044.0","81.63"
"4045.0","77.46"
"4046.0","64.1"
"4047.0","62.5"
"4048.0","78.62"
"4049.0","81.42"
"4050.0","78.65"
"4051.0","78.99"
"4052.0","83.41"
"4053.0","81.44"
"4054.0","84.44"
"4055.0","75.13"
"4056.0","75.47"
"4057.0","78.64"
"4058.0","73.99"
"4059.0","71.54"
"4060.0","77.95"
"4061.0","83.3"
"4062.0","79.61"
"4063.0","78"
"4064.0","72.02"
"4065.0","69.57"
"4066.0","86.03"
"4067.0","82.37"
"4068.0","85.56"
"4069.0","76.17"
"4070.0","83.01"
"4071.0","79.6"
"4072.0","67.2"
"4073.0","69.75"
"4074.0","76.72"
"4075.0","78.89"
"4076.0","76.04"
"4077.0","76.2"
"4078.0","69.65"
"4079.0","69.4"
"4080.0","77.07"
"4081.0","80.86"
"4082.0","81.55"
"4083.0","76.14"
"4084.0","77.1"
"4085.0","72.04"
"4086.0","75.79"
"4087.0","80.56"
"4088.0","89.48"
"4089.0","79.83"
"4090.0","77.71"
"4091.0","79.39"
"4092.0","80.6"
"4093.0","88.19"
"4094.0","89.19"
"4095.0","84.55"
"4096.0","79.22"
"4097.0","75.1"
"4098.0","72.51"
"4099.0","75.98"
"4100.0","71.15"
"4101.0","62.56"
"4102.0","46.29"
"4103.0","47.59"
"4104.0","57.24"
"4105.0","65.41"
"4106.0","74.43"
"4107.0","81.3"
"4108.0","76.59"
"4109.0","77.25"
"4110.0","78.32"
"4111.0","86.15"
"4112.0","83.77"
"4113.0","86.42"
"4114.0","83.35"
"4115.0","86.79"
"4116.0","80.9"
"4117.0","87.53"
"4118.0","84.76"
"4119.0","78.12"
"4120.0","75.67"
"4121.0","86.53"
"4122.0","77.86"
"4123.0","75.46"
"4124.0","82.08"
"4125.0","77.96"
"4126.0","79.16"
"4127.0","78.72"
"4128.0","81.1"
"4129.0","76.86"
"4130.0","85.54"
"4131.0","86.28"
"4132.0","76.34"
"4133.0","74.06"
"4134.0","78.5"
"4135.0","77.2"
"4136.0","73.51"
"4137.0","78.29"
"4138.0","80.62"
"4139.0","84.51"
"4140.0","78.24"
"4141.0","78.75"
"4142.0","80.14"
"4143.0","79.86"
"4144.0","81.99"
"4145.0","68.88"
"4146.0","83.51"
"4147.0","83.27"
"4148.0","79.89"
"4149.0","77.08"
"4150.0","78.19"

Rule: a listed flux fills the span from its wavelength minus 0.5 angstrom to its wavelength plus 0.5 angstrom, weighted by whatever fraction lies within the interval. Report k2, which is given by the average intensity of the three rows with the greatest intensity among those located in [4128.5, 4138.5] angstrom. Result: 84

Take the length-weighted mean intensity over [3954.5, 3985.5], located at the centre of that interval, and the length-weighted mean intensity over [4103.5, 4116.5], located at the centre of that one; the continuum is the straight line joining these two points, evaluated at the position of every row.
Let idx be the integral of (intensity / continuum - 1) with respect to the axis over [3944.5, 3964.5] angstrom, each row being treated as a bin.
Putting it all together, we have 4.9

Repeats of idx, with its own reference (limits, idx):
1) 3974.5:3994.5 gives 5.2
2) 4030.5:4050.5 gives 2.8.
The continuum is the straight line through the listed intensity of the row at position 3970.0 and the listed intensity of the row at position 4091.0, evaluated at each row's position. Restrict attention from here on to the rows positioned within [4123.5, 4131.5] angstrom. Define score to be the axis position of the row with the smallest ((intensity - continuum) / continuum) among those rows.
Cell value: 4129.0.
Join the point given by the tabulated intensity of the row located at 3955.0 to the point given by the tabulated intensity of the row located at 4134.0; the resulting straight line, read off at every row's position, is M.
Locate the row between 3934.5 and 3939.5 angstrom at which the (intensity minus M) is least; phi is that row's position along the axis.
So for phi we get 3936.0 angstrom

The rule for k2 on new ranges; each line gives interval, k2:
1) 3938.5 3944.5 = 54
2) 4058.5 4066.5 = 83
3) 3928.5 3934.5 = 35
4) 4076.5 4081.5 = 78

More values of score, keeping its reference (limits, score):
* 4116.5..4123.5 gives 4123.0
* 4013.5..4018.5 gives 4018.0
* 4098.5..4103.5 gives 4102.0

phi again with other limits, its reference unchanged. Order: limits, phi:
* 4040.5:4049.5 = 4047.0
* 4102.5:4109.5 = 4103.0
